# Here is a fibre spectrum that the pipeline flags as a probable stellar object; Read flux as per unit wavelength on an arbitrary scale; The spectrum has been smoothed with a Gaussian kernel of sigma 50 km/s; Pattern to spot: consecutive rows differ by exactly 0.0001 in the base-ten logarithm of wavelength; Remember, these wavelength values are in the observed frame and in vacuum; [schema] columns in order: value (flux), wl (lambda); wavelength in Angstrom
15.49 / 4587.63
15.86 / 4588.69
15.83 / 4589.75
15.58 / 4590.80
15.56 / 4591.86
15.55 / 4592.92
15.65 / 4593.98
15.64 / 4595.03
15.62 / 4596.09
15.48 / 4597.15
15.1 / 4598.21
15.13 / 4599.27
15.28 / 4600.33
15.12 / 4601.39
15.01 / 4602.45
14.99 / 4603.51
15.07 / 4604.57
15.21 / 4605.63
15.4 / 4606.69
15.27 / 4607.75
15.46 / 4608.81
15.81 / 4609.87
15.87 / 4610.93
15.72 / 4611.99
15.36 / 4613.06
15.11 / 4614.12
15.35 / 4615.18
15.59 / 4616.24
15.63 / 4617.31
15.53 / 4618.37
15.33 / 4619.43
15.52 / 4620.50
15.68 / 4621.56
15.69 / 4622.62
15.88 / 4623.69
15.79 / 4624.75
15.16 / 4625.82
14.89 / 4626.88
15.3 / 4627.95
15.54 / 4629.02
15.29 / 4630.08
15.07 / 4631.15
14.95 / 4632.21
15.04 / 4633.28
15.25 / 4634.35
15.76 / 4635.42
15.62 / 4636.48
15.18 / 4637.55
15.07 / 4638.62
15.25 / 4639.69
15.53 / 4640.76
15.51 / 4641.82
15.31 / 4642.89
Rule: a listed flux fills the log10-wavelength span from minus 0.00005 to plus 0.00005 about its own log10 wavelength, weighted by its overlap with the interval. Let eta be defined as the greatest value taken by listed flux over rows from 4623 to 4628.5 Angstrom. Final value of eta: 15.88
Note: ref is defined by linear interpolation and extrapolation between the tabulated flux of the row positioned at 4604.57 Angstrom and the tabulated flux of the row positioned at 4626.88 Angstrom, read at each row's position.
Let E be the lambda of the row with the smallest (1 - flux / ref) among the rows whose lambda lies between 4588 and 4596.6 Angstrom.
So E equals 4588.69 Angstrom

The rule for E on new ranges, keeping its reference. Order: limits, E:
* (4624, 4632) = 4624.75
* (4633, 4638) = 4635.42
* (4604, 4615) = 4610.93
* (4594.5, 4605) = 4595.03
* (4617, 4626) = 4623.69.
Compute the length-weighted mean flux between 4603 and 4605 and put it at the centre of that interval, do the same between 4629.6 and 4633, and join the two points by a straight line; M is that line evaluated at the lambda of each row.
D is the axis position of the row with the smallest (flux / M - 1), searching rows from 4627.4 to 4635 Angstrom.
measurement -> 4632.21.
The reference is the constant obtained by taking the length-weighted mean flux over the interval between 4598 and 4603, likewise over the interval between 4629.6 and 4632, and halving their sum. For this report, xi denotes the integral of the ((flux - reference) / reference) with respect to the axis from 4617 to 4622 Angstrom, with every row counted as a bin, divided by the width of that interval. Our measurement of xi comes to 0.0257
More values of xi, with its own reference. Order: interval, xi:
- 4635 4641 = 0.0163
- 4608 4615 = 0.0259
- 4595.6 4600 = 0.0122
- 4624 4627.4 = 0.0118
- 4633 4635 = 0.0034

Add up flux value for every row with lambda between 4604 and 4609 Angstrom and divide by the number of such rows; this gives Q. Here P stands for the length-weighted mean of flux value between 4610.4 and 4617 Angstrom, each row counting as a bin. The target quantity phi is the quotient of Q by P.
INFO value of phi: 0.99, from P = 15.5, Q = 15.3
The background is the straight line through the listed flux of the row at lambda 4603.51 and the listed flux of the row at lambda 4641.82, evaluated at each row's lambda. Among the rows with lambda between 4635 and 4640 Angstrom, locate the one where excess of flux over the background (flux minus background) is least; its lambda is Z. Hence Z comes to 4638.62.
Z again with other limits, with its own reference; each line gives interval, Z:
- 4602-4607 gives 4603.51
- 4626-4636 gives 4632.21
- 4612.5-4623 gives 4614.12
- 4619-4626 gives 4625.82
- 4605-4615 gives 4614.12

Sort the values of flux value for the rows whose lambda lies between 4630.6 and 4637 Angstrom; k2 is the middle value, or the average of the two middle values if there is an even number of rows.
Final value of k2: 15.2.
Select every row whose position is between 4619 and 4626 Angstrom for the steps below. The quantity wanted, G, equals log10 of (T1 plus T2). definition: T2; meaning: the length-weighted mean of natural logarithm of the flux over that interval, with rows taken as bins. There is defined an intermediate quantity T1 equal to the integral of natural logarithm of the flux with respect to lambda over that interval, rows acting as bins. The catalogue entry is 1.342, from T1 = 19.2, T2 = 2.75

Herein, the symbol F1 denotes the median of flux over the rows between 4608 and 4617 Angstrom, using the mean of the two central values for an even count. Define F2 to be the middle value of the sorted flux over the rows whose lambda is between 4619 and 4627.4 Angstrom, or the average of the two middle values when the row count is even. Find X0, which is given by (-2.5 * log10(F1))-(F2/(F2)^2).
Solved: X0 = -3.04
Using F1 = 15.5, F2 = 15.6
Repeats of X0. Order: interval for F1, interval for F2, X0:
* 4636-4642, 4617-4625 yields -3.03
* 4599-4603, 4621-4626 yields -3.01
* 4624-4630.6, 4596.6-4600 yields -3.03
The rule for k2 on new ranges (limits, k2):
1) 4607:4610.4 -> 15.5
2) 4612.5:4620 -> 15.4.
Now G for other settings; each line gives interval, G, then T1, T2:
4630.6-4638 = 1.360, 20.2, 2.73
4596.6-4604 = 1.358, 20.1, 2.72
